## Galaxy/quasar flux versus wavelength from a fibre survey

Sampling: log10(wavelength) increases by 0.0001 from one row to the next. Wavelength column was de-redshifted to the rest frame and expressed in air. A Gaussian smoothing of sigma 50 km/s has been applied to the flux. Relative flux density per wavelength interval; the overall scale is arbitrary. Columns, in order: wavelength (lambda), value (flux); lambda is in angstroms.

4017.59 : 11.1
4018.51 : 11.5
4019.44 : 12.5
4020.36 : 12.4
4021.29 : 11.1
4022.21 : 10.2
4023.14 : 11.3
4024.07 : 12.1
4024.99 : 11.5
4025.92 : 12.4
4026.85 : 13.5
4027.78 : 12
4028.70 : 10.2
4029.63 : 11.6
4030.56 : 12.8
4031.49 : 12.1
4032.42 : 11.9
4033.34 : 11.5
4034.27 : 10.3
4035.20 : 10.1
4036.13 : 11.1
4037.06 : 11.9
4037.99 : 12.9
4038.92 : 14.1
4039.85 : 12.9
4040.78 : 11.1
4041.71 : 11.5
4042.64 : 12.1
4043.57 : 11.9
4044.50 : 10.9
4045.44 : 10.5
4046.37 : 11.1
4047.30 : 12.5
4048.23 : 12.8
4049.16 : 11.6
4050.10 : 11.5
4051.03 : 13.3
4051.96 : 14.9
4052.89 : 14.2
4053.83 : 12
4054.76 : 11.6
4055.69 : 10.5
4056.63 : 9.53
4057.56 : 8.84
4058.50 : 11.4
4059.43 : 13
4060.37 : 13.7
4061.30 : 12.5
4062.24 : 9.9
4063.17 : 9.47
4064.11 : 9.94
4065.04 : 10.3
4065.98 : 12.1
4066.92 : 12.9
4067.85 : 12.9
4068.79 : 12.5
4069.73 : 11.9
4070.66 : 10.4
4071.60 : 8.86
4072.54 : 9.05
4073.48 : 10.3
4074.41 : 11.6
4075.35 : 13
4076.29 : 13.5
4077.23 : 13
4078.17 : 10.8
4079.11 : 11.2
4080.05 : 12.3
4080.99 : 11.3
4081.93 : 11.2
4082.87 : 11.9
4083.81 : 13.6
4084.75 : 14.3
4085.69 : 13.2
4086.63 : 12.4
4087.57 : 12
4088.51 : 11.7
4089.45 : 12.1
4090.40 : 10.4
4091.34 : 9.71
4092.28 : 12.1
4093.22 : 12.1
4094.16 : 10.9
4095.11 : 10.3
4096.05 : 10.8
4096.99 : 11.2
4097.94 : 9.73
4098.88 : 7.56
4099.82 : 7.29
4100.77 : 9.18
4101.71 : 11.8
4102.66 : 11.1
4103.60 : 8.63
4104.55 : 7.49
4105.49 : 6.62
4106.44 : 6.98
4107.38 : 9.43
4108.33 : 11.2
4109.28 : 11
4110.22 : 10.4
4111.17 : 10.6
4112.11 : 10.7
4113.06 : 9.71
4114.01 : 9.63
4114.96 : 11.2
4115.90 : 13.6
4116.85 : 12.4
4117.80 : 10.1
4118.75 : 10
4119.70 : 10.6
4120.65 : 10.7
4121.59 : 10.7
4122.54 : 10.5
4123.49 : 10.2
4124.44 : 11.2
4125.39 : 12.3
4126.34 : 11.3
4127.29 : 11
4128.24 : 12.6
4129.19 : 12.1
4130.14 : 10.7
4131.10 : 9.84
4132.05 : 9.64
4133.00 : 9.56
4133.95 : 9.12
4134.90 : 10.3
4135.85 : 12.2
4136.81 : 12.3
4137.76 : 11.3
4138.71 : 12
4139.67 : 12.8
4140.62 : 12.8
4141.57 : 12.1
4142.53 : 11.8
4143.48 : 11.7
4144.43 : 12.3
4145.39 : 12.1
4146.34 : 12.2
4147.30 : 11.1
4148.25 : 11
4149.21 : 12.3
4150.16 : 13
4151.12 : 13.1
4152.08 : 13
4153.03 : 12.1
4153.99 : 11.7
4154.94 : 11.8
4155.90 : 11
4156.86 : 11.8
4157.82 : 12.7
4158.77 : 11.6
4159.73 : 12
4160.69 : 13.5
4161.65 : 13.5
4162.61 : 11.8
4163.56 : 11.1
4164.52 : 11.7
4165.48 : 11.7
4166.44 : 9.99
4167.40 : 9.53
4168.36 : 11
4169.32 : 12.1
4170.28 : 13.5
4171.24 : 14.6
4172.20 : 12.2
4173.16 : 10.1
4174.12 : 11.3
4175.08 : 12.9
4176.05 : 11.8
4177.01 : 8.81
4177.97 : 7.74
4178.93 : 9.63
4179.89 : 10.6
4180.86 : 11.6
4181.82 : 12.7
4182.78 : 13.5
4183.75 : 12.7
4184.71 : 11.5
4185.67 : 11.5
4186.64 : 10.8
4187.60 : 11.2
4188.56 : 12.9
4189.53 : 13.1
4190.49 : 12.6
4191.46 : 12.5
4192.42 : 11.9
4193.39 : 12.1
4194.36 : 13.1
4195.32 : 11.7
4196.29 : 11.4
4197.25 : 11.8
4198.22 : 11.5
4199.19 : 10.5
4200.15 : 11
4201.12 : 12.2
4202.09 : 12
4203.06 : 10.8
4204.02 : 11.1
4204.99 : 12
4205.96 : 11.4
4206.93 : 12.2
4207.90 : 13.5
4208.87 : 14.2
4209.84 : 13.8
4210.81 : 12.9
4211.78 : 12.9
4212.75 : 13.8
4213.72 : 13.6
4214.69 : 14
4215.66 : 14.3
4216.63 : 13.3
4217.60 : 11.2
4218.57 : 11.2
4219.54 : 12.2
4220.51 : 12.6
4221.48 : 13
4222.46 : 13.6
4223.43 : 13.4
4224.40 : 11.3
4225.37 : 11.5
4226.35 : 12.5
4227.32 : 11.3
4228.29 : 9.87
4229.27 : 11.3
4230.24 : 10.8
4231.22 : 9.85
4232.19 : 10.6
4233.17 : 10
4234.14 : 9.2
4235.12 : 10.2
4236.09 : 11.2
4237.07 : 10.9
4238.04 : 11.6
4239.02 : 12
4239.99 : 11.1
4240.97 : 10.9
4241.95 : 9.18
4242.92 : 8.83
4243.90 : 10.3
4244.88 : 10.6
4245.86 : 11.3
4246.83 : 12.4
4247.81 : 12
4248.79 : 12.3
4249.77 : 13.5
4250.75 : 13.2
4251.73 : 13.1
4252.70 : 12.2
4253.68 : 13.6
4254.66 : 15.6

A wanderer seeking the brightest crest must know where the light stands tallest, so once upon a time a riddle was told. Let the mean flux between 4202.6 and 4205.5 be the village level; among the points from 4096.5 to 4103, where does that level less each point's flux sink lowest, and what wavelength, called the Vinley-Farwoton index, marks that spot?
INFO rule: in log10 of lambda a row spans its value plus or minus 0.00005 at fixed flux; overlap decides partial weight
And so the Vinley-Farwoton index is 4101.71 angstroms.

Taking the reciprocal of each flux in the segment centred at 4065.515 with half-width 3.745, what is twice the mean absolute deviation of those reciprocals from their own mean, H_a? 0.022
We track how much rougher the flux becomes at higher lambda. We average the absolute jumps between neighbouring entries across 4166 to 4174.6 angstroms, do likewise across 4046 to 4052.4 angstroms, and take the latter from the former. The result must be 0.3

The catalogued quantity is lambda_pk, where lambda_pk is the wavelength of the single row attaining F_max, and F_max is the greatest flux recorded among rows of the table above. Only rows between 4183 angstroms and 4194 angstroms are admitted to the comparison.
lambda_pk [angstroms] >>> 4189.53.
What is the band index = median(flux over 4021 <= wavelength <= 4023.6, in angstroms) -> 11.1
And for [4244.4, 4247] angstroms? 11.3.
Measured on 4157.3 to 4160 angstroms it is 12.0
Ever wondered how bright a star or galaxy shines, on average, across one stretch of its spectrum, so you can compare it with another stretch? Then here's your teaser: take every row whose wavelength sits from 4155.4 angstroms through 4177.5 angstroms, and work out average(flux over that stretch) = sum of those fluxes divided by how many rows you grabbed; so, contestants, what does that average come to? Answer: 11.7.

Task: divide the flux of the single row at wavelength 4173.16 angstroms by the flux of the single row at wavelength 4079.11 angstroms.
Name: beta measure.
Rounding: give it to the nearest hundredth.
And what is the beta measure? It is 0.90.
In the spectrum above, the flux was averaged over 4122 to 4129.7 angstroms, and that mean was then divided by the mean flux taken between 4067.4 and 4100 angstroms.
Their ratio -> 1.00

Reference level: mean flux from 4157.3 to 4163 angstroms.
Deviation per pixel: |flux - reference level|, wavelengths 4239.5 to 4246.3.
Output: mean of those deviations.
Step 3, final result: 2.20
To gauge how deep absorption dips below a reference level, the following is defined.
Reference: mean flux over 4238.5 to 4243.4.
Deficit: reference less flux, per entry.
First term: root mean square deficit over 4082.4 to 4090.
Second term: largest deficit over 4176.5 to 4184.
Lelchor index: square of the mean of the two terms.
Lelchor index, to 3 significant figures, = 6.44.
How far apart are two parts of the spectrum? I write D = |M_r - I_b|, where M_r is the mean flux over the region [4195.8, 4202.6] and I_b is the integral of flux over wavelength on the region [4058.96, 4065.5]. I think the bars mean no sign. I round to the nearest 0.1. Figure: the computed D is 62.2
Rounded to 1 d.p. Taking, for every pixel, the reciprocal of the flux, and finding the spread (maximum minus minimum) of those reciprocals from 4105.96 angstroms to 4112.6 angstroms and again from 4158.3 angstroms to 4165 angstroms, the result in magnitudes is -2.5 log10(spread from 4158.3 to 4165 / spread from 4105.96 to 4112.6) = 1.3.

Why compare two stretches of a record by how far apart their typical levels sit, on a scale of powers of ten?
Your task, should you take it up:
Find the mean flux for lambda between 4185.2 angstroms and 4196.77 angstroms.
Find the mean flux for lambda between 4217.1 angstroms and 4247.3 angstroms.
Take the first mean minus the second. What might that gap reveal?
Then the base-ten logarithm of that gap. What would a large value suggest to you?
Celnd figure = 0.0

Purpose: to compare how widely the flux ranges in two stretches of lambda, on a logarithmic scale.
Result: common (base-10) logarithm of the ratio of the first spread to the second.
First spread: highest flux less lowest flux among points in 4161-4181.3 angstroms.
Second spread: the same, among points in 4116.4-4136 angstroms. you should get 0.29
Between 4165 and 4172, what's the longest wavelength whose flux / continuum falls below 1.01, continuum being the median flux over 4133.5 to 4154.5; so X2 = 4169.32 angstroms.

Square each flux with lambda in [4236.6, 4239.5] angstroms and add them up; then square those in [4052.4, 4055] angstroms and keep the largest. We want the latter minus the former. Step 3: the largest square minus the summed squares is -196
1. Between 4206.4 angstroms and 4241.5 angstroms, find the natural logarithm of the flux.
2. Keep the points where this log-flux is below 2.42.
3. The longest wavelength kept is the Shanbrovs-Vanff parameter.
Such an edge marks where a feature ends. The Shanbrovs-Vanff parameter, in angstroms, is 4240.97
